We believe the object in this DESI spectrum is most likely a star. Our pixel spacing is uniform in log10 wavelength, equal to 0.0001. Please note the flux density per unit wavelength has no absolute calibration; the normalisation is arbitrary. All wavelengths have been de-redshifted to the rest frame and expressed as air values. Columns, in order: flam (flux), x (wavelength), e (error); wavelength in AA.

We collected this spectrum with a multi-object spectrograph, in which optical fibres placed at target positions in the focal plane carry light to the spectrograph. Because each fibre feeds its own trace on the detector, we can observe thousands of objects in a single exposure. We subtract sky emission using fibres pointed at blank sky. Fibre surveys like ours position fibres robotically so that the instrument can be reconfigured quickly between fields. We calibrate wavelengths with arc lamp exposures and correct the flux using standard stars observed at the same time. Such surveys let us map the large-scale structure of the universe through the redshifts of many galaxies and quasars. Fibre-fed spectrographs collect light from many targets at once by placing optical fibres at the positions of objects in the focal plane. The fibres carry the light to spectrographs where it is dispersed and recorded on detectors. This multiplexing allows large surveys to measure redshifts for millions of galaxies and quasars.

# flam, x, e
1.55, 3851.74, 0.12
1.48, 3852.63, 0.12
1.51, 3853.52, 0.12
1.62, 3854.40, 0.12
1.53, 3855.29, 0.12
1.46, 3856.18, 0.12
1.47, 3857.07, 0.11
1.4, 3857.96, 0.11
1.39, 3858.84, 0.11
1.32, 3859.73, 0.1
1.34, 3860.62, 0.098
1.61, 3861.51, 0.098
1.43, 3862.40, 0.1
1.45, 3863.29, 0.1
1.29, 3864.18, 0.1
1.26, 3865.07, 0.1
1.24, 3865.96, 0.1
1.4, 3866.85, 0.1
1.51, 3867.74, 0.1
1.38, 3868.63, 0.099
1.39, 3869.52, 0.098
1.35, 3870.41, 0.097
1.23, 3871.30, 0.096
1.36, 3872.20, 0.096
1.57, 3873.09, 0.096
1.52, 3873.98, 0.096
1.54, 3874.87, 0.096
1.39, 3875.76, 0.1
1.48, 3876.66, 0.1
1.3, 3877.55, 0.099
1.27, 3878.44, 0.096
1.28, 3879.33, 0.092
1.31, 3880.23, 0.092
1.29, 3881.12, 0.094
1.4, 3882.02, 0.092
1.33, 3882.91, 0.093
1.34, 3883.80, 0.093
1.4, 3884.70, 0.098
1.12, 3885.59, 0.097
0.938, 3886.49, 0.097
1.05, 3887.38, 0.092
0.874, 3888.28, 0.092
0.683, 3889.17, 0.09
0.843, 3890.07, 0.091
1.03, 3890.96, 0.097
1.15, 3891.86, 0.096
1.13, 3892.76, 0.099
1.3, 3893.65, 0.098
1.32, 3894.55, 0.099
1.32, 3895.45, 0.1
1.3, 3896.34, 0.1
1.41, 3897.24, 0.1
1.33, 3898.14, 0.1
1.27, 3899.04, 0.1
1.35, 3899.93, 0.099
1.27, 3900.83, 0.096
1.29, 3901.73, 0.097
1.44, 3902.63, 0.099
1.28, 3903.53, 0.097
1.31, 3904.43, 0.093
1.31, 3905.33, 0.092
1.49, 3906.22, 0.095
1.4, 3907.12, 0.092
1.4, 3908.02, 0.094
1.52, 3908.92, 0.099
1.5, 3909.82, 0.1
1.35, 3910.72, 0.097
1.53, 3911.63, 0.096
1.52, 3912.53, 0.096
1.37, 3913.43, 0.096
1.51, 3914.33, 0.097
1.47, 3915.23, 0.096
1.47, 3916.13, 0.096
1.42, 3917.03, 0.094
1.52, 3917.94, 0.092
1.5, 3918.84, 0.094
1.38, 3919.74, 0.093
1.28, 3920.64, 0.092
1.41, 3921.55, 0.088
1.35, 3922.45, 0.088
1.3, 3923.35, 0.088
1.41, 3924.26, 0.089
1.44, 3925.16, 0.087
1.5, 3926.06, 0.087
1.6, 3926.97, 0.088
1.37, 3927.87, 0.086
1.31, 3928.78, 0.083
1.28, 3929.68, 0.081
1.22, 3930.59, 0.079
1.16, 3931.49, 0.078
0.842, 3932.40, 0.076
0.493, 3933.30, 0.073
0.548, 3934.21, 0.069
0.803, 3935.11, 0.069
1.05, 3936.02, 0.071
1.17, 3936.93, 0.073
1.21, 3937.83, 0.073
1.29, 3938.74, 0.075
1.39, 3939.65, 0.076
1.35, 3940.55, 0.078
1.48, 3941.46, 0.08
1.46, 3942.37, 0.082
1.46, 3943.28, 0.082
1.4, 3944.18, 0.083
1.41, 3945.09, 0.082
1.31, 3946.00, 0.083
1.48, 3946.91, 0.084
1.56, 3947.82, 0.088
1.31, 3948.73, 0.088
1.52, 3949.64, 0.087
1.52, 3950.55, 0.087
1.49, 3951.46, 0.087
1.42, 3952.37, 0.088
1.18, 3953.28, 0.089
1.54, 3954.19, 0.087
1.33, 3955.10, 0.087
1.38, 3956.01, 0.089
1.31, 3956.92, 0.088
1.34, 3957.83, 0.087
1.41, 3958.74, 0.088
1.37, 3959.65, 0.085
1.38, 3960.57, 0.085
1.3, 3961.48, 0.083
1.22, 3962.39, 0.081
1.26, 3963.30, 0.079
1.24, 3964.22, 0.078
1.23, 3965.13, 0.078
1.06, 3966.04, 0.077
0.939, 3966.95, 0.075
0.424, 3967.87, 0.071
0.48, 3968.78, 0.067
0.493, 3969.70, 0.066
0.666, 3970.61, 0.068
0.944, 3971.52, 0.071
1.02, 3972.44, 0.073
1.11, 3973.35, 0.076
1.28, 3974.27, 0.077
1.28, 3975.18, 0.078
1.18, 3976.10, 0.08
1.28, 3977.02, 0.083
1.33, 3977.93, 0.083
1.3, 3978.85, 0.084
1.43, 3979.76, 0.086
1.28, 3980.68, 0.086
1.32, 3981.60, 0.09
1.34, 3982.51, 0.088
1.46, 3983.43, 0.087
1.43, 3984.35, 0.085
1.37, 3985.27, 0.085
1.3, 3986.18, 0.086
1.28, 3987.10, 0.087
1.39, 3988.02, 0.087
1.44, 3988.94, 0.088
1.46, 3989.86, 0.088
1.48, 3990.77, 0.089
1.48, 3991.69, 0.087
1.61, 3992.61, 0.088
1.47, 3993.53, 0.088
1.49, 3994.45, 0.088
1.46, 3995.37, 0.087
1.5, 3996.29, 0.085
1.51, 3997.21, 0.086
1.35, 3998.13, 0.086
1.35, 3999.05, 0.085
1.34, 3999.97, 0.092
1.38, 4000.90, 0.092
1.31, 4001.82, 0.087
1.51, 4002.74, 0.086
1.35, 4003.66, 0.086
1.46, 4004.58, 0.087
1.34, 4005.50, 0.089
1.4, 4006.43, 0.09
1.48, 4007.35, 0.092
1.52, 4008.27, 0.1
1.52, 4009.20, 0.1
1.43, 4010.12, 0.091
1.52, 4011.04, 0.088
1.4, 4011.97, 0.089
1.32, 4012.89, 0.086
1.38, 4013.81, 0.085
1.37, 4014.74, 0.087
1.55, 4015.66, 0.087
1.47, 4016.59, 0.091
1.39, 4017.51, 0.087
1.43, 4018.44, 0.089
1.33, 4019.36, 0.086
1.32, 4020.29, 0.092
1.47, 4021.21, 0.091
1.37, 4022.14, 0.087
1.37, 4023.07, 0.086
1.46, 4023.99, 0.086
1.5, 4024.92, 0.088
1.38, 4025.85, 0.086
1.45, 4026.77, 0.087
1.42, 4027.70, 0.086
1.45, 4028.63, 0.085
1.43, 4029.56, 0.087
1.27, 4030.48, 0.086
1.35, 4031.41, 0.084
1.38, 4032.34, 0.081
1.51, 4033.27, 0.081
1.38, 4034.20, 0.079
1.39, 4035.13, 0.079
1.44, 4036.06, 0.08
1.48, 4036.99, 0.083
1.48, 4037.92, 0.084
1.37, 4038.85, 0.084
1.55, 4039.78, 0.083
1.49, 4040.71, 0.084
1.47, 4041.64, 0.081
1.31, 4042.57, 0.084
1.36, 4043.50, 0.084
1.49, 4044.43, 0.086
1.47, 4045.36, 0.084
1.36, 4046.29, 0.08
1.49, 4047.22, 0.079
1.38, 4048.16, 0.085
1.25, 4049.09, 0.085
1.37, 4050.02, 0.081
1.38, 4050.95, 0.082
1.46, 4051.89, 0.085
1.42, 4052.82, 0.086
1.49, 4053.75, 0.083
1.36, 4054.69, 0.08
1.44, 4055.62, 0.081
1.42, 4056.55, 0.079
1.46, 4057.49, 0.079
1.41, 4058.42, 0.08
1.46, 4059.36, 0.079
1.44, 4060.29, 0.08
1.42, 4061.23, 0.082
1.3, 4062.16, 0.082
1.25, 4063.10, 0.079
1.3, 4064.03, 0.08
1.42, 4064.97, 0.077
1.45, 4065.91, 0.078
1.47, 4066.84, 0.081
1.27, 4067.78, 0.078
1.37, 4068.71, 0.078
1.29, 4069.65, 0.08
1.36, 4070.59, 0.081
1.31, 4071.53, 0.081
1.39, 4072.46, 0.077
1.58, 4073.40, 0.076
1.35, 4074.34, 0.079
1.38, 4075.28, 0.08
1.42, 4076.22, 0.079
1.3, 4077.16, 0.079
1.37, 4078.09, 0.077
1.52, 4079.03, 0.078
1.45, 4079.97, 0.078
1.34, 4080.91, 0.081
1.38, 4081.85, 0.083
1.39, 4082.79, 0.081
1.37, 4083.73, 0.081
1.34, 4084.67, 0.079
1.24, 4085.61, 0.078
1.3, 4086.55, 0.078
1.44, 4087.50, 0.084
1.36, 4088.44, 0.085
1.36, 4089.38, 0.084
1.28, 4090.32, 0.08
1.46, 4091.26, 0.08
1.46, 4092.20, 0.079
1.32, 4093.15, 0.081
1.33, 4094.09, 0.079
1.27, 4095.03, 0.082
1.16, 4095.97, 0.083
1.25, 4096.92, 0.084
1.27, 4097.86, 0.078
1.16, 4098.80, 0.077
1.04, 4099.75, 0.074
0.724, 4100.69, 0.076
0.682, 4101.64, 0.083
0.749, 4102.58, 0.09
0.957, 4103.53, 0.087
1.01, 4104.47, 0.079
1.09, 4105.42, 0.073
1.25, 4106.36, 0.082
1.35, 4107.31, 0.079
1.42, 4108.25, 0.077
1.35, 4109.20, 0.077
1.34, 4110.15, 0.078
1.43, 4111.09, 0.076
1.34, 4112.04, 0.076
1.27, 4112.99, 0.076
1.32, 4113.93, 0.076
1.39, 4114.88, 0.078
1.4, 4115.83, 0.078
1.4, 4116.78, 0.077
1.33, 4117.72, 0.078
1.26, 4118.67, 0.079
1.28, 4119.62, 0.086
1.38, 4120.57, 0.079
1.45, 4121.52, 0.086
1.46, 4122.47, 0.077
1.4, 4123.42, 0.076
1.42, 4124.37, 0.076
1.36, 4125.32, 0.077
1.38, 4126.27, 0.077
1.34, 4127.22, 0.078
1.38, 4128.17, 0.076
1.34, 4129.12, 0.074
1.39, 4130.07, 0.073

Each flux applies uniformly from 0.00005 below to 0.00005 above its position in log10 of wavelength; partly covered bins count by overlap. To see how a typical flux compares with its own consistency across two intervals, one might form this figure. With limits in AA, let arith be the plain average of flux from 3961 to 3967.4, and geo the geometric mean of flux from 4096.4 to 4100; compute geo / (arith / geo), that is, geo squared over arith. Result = 1.2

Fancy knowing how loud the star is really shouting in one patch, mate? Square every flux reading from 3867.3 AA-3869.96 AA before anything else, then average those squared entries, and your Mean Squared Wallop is 2.04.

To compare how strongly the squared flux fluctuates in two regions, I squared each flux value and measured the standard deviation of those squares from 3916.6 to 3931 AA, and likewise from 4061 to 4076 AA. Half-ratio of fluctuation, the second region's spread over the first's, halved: 0.4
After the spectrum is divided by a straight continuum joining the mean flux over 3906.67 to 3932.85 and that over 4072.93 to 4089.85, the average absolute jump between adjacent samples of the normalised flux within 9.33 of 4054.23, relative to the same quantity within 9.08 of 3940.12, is 0.57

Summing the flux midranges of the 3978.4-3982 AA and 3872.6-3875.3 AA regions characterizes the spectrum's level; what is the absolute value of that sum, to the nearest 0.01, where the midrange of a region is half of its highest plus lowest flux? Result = 2.90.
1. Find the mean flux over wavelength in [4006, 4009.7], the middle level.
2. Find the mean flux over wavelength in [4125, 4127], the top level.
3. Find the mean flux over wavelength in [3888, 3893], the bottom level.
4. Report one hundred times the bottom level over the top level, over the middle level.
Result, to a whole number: 47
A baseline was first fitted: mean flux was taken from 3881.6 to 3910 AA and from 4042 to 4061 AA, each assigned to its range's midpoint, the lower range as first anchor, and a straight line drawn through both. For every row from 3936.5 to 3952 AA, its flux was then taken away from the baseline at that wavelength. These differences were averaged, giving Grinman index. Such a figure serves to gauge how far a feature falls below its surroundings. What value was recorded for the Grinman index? -0.10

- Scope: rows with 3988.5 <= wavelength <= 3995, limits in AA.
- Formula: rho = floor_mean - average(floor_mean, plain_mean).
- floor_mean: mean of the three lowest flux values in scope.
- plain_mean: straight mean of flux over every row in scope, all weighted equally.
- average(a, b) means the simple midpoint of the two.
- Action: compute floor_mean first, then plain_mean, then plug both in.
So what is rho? -0.017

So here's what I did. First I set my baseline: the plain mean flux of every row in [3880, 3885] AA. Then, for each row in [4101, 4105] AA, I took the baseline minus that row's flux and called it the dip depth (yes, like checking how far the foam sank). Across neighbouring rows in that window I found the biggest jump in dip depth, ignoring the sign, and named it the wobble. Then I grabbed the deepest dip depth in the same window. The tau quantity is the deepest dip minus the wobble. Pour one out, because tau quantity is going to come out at 0.45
